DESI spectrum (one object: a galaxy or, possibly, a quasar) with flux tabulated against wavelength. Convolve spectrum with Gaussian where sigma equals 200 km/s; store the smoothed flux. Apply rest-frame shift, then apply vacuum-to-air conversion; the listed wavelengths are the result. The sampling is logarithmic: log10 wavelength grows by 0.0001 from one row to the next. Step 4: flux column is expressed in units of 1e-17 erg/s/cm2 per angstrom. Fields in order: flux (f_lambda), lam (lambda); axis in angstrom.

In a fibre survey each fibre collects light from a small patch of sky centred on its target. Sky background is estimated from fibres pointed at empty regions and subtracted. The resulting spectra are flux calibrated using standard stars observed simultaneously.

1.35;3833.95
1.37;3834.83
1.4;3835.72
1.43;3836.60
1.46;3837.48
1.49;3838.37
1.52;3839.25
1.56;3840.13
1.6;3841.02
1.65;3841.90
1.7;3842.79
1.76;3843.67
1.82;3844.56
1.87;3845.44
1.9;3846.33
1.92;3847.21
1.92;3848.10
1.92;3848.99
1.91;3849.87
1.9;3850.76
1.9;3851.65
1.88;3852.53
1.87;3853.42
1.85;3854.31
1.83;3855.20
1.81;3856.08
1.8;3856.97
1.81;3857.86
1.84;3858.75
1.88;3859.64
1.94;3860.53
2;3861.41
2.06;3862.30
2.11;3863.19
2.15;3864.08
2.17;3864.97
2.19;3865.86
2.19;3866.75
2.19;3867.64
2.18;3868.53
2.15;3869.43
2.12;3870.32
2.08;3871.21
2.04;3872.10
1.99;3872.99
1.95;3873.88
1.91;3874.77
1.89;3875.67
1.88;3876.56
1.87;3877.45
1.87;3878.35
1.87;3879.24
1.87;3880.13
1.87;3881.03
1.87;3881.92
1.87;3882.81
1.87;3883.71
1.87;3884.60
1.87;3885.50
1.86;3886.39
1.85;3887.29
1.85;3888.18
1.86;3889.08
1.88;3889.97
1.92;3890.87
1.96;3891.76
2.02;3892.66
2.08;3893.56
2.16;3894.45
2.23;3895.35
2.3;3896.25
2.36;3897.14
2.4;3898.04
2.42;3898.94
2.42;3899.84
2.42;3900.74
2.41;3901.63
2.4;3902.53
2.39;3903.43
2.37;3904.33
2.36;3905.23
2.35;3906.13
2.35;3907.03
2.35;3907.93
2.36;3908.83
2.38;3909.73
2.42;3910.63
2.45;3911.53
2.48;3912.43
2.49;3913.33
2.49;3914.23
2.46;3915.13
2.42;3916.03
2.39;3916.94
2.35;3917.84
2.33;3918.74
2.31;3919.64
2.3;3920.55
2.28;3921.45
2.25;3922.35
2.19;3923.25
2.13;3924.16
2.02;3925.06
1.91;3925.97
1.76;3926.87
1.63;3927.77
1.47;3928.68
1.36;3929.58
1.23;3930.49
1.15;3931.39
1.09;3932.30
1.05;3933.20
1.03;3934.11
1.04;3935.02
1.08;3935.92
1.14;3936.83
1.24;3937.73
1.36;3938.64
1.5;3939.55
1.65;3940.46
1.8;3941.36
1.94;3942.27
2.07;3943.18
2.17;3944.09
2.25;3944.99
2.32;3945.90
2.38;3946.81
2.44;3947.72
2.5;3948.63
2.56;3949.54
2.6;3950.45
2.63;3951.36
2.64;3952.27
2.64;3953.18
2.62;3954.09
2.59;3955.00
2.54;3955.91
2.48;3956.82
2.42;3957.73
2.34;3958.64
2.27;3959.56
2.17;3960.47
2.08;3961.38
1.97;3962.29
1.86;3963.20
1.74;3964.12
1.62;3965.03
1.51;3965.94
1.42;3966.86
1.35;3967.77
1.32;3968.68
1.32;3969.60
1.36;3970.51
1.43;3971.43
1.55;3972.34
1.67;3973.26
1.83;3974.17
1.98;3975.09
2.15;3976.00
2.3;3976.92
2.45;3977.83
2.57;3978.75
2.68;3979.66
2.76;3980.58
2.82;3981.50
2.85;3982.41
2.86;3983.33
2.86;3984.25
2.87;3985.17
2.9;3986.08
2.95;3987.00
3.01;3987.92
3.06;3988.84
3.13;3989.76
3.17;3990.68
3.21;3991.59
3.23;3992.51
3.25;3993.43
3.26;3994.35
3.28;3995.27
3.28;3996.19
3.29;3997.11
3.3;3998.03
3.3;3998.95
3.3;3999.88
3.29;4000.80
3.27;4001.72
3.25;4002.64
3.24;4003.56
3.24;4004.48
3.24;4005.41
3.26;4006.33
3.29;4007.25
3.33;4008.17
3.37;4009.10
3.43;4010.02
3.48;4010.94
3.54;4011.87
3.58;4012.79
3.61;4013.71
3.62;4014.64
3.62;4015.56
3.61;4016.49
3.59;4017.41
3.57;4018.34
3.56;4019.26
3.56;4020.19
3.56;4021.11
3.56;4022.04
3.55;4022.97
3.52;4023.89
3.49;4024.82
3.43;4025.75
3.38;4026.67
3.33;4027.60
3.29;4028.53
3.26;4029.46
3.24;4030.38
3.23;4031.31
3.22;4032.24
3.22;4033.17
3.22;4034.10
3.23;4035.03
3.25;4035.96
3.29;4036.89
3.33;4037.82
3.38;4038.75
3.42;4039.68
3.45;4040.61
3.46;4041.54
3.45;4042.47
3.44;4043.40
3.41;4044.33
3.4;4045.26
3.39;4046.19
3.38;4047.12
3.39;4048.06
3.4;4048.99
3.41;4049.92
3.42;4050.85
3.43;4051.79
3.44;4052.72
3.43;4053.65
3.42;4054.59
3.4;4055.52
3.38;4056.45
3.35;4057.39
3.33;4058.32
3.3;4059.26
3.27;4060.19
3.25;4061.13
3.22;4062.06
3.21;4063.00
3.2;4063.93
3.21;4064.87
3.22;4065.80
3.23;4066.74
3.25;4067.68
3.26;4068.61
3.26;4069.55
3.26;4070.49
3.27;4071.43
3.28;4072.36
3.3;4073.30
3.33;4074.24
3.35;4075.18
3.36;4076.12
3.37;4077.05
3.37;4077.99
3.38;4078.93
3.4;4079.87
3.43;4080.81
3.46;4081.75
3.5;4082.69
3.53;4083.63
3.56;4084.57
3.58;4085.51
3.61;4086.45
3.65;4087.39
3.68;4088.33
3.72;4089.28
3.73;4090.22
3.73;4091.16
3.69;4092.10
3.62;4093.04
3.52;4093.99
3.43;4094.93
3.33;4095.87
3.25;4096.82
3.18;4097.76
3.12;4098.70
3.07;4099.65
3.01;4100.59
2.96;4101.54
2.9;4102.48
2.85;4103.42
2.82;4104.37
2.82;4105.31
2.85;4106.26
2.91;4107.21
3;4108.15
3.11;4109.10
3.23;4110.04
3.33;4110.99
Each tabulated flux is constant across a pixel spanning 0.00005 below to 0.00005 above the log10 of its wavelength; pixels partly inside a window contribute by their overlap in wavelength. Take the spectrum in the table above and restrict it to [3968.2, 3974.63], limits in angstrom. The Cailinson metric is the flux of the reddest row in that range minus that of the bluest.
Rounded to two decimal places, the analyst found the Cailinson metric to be 0.51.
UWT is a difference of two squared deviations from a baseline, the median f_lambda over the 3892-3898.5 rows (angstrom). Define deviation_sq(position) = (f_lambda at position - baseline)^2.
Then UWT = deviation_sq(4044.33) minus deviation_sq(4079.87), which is 0.0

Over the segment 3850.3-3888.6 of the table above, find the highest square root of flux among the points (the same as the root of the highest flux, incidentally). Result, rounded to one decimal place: 1.5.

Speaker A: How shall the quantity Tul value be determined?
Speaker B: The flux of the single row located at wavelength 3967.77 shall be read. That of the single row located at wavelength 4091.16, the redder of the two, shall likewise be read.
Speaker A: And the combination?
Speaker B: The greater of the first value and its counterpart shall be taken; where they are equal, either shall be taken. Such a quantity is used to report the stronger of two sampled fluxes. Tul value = 3.7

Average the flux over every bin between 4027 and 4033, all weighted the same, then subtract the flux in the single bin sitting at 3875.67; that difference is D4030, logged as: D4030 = 1.4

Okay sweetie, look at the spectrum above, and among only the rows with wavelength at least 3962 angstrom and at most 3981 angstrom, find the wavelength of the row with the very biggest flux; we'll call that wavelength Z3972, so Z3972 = 3980.58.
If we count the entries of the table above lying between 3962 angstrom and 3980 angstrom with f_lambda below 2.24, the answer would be 16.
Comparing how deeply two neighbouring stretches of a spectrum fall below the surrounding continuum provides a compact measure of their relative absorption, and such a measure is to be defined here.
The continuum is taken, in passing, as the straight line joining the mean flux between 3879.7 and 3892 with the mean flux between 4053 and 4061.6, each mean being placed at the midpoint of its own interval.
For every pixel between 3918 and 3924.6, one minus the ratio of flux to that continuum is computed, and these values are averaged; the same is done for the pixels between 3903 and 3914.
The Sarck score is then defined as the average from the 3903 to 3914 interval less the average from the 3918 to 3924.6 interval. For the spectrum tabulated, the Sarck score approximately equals -0.12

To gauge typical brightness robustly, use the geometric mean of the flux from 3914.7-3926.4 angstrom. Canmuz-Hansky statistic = 2.3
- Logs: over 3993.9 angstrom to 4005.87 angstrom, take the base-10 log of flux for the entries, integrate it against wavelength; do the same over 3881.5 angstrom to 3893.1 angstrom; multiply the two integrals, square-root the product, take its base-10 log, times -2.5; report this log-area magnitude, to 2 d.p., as -1.62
